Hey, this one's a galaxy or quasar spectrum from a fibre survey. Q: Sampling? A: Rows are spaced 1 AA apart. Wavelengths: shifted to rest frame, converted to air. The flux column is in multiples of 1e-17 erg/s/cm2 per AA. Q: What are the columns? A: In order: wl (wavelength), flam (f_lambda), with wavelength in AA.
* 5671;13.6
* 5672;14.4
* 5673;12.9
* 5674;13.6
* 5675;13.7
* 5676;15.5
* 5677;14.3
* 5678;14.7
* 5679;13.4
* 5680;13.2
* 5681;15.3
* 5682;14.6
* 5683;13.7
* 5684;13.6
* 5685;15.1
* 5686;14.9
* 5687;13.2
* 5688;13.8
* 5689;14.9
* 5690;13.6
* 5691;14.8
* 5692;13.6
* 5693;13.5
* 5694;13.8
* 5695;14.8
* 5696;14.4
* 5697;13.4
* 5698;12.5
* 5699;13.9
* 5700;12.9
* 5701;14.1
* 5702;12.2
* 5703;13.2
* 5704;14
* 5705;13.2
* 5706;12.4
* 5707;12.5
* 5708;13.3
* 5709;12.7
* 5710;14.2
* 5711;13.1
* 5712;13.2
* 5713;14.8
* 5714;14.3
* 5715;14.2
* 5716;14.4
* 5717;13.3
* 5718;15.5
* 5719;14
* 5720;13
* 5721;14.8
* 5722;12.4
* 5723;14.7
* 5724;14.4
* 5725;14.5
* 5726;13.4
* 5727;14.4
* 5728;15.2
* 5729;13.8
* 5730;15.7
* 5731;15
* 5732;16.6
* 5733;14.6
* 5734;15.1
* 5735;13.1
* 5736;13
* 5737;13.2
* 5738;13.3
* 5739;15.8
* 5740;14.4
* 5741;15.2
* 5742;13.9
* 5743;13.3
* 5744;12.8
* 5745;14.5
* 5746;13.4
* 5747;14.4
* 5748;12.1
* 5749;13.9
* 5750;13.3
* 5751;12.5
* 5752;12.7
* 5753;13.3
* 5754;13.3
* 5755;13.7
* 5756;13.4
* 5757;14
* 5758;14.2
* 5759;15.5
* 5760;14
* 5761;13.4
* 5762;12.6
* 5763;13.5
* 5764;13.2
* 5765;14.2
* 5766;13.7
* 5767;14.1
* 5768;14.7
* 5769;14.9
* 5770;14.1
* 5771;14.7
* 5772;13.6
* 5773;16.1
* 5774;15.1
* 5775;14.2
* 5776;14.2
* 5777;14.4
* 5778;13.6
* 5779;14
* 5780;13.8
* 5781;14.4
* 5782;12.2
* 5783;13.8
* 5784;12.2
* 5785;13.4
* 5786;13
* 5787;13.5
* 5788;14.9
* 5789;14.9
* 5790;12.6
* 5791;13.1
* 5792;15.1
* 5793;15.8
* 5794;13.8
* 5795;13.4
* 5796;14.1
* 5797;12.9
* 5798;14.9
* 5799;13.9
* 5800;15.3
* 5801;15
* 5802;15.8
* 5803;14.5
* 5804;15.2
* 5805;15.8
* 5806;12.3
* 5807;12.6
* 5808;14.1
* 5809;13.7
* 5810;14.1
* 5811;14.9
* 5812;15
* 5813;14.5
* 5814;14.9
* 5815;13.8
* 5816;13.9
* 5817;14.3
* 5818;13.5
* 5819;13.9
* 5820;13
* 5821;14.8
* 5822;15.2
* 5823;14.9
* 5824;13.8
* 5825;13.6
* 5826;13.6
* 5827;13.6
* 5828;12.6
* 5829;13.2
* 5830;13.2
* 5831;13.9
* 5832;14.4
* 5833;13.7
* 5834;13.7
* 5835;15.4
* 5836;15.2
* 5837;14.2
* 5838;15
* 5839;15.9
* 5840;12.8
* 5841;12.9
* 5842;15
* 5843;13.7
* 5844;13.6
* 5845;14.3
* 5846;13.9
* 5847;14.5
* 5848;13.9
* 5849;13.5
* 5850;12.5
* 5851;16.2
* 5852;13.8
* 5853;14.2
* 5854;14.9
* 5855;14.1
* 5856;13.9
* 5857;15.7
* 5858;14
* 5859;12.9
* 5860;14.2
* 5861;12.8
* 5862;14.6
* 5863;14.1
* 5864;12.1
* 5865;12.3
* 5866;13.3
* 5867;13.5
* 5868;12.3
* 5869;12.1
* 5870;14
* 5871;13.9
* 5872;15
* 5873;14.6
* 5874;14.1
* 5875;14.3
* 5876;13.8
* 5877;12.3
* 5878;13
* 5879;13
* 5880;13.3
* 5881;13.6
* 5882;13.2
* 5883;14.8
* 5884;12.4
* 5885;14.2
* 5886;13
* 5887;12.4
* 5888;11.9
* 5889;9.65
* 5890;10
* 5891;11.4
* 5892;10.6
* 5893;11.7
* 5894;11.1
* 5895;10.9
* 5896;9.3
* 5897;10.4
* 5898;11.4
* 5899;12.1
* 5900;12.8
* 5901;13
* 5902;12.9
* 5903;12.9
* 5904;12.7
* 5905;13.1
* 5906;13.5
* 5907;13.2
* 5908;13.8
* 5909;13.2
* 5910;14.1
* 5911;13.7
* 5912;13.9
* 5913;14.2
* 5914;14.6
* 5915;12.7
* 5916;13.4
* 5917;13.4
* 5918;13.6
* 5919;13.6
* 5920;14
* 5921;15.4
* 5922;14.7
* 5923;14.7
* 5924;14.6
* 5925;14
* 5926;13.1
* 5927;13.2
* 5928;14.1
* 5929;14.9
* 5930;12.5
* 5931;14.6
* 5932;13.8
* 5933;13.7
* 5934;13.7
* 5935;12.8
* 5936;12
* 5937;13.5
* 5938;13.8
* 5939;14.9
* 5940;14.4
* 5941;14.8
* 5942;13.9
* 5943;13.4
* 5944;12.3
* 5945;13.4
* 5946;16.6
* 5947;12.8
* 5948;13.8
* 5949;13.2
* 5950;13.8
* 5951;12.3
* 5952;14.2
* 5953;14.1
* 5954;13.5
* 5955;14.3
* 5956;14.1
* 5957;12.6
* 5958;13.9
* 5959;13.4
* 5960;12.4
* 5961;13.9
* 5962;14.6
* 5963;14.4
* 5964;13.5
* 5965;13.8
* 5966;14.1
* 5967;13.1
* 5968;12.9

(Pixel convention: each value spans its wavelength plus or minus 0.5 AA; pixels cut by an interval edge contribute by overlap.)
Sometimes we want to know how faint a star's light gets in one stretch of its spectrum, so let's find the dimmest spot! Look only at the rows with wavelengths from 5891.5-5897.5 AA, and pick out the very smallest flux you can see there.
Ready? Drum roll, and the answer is 9.3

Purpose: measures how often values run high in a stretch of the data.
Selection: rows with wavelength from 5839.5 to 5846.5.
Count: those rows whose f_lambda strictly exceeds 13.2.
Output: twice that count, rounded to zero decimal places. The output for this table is 10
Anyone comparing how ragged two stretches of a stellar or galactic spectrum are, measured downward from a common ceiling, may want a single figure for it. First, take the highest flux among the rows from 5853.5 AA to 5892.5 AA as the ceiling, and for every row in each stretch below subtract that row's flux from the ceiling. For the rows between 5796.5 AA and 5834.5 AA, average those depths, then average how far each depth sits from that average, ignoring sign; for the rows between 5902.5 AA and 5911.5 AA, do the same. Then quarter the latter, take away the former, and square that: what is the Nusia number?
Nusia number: 0.40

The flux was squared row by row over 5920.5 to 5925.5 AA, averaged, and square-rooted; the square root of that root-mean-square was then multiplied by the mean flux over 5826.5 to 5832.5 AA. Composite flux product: 51.7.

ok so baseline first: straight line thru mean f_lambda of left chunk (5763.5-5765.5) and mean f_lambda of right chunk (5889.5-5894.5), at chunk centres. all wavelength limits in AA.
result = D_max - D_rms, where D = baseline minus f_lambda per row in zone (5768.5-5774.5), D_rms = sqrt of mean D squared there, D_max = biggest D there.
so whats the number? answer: -1.5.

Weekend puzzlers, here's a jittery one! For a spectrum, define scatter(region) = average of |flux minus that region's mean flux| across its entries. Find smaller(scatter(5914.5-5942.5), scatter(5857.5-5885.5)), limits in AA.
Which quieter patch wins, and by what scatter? 0.64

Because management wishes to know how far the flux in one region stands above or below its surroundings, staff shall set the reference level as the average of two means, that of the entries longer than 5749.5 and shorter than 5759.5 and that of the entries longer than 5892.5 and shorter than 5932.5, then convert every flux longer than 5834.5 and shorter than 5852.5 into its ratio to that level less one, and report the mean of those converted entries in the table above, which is 0.062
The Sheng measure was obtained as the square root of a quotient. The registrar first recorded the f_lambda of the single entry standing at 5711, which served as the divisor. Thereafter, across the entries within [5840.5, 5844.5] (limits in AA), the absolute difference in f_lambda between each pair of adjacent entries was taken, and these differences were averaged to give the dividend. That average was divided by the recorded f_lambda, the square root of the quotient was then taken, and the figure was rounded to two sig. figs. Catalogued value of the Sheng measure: 0.30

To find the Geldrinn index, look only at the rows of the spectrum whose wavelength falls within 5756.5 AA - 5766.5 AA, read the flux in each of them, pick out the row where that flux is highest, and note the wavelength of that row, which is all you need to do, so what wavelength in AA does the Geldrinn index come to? 5759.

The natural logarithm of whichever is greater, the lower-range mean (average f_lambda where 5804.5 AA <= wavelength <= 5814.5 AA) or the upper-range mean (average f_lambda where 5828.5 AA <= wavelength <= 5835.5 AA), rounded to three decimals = 2.653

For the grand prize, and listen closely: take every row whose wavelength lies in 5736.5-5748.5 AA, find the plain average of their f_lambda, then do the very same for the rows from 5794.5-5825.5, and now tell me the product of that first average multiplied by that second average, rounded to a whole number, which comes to 197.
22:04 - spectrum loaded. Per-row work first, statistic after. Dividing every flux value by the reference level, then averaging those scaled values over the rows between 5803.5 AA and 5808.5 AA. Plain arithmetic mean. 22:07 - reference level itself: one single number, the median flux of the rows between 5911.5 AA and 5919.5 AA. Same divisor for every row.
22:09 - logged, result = 1.029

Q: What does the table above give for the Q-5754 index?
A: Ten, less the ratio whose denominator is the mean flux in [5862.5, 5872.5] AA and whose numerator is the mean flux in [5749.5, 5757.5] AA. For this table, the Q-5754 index 9.00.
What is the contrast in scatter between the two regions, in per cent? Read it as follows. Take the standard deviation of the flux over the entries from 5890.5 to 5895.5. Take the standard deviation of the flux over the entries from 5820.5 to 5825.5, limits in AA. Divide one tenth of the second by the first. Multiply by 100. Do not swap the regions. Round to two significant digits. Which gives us 17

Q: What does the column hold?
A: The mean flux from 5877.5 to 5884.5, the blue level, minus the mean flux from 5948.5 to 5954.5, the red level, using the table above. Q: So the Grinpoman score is -0.19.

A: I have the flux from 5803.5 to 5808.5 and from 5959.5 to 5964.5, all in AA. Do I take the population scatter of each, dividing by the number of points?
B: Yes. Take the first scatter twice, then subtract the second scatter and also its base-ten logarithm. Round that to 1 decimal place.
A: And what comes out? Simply 2.1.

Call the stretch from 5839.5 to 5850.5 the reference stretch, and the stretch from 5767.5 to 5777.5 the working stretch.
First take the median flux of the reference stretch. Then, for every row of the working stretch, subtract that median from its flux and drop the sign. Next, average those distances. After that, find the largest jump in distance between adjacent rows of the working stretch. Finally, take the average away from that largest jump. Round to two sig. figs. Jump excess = 1.4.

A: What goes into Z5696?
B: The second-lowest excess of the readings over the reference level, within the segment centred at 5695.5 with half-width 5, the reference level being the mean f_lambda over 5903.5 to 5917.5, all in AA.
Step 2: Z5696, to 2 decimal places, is -0.64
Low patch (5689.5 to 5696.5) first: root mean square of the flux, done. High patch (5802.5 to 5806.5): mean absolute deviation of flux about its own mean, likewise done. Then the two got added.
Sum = 15.2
